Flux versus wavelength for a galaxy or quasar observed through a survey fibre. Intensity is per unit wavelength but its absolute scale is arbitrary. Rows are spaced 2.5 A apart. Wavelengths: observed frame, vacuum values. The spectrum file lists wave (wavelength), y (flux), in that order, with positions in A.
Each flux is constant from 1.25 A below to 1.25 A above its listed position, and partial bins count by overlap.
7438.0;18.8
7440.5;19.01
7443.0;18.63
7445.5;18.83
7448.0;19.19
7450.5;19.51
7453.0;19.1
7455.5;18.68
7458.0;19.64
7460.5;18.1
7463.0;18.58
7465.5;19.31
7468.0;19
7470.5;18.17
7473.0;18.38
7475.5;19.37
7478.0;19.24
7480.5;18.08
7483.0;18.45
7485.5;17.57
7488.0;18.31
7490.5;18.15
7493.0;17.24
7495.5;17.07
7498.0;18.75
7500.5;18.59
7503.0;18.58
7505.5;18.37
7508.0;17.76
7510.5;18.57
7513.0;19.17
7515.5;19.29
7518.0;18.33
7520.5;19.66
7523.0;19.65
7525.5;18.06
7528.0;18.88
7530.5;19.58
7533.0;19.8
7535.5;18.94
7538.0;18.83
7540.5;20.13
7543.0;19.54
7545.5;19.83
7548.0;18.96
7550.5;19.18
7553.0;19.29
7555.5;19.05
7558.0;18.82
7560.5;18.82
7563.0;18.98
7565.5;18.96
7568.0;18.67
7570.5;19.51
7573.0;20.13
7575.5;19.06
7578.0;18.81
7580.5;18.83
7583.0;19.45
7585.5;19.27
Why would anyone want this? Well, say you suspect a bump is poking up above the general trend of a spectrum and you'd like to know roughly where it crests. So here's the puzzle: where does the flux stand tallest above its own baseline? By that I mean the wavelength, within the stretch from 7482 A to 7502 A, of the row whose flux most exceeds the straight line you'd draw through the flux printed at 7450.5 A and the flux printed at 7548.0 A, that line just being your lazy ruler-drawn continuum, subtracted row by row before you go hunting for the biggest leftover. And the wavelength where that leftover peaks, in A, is 7498.0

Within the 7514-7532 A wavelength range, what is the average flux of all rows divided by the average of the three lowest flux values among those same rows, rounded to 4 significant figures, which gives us 1.035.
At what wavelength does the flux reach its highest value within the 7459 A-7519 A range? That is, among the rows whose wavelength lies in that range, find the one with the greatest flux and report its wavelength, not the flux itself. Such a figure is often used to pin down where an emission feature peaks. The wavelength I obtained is 7475.5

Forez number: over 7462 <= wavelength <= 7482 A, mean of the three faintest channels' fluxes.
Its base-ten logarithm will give 1.26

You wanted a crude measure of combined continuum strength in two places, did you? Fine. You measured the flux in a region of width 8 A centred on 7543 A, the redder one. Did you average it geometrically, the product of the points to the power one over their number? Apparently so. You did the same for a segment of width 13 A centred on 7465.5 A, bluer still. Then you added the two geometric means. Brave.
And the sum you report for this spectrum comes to 38.5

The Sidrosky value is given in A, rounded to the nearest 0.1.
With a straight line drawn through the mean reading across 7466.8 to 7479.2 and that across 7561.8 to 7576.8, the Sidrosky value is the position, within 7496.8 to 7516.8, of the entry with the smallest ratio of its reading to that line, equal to 7508.0 A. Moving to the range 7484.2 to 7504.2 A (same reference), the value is 7495.5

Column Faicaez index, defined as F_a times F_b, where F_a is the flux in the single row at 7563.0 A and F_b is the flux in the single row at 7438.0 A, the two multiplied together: 357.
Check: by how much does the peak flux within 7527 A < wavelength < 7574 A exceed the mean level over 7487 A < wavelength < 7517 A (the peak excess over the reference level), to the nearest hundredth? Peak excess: 1.81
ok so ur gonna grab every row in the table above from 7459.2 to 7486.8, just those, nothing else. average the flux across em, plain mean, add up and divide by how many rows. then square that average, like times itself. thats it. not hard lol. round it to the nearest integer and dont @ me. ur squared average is 345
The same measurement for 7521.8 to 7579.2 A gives 368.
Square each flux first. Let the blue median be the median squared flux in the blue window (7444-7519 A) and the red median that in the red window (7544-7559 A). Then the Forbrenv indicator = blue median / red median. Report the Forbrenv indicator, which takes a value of 0.94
